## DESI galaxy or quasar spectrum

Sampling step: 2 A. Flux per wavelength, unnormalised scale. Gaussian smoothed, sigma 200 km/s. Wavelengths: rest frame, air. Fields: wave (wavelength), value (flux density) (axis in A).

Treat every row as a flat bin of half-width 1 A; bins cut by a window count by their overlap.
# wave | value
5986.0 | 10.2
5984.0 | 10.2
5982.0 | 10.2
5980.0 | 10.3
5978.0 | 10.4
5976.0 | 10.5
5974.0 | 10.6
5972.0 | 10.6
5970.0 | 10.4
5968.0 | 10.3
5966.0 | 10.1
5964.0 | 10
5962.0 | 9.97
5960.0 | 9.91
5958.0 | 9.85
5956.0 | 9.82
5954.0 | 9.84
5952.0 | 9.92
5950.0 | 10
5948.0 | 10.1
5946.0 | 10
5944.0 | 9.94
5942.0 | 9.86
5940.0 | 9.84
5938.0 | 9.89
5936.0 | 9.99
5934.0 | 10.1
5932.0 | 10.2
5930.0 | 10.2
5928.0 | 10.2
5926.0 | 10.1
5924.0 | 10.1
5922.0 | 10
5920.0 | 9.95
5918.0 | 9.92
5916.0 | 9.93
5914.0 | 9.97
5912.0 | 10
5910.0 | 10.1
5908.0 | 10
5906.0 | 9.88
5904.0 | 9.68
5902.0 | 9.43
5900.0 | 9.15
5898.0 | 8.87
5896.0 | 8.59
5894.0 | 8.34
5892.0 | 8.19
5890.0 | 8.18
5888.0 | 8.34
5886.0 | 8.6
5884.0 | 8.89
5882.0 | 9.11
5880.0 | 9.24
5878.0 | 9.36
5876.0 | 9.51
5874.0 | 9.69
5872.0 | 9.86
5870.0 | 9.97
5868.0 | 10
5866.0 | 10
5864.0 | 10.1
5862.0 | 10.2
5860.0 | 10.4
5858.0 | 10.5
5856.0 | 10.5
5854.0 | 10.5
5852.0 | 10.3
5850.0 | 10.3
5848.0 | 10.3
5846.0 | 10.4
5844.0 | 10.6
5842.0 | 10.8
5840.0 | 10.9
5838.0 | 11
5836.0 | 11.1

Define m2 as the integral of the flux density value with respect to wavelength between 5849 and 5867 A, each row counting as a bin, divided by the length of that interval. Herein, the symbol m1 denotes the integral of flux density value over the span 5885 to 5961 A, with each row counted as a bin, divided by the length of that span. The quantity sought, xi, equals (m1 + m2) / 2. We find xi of 10.0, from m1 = 9.7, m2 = 10.31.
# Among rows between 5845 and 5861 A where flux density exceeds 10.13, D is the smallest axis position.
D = 5846.0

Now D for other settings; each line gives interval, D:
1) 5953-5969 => 5968.0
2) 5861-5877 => 5862.0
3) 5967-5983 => 5968.0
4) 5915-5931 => 5928.0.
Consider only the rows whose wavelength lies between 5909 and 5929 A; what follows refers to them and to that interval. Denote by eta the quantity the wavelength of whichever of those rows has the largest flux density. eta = 5928.0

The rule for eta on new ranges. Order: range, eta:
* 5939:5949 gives 5948.0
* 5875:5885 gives 5876.0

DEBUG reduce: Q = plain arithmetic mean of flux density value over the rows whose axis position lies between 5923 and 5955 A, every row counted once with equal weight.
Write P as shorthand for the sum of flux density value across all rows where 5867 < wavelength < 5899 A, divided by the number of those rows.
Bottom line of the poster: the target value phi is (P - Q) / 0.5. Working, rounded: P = 9.0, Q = 10.0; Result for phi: -1.9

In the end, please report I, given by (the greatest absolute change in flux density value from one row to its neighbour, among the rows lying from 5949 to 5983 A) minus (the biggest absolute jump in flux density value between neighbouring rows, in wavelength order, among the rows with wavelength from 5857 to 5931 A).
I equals -0.09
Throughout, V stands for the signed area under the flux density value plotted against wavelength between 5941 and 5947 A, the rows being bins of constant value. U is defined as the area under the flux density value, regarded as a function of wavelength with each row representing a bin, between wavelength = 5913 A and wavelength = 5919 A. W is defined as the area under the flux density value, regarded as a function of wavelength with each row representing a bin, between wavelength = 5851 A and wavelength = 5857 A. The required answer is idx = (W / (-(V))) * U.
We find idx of -62.6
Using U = 59.6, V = 60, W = 62.6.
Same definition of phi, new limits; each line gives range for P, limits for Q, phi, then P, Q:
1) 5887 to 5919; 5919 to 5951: -1.5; 9.3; 10.0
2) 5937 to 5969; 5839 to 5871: -0.8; 10.0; 10.4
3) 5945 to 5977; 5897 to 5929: 0.6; 10.1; 9.8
